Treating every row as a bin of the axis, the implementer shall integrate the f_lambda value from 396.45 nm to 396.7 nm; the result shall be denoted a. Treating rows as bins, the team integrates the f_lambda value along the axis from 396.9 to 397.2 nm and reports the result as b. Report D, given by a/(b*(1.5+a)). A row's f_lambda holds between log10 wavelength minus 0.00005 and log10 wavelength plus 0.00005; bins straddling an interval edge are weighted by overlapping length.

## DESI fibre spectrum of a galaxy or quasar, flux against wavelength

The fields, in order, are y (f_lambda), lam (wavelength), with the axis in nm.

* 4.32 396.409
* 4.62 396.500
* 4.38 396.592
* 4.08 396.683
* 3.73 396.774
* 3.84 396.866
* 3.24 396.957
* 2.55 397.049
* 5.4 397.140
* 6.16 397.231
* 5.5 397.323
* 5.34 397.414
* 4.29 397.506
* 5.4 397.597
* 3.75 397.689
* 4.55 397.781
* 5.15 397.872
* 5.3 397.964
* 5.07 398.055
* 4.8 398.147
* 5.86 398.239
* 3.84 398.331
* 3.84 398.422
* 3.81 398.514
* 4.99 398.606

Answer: 0.365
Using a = 1.10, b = 1.16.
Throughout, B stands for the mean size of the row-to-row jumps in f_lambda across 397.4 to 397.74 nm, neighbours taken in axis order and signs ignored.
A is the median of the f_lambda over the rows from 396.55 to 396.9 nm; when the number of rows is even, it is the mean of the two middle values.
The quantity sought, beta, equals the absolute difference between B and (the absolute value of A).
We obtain 2.7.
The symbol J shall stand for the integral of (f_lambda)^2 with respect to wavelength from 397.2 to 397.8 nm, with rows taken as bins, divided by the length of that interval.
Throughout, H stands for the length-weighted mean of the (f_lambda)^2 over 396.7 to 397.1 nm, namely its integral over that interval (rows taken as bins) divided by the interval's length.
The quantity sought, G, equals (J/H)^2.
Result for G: 4.5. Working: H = 12.0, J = 25.5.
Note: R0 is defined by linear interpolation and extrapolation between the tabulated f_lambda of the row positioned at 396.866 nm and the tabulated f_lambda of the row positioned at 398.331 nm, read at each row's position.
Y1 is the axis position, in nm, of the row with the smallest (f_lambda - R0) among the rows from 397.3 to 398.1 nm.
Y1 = 397.689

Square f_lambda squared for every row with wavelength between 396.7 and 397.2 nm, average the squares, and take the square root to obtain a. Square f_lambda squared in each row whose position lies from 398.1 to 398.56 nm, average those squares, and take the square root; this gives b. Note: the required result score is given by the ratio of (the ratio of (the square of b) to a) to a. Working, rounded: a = 17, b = 22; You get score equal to 1.7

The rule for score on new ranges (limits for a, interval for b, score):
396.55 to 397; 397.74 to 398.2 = 2.7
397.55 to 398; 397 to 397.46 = 1.4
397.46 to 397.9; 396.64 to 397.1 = 0.3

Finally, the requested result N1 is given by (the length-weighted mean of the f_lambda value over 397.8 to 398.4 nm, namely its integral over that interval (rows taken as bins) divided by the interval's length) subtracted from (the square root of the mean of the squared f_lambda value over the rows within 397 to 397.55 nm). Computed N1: 0.1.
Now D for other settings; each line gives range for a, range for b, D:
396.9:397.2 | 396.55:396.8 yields 0.426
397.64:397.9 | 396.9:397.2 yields 0.375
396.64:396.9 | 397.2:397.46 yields 0.275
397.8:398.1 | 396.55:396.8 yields 0.495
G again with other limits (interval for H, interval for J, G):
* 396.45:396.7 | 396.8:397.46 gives 1.3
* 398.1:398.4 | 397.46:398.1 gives 1.0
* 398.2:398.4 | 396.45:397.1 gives 0.4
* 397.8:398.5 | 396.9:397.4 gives 1.0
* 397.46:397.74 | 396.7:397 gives 0.4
